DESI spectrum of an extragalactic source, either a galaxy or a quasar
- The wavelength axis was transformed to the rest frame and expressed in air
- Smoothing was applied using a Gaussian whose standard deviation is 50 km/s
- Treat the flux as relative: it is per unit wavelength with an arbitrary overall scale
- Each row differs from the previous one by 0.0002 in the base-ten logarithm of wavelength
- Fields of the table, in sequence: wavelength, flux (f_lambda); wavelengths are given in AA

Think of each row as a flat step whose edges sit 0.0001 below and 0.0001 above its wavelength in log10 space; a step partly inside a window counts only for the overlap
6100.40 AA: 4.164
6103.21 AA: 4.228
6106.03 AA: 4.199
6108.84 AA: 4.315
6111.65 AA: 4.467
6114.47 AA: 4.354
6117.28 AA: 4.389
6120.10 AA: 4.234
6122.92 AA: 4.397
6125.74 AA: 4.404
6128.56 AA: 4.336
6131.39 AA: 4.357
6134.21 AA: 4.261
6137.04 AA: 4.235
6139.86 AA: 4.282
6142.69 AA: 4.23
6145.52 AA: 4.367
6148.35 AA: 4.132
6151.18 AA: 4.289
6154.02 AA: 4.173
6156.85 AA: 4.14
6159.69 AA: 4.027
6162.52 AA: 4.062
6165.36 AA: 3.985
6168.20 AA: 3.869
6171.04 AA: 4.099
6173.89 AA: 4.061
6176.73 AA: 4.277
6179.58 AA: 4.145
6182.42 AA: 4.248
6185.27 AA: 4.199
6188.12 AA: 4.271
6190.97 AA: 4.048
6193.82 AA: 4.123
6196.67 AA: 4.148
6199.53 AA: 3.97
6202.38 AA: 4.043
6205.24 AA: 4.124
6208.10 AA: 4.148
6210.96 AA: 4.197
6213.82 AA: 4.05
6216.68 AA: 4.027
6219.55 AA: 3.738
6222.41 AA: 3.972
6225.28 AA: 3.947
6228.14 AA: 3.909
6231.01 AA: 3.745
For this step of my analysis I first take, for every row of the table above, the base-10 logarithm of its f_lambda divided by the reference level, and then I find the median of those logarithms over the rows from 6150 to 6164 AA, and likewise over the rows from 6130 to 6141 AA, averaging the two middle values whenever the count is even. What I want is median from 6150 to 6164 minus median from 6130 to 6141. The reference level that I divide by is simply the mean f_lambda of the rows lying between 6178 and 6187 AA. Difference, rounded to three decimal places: -0.014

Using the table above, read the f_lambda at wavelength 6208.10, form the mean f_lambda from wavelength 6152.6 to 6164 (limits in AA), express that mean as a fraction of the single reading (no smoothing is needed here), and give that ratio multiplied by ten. 9.9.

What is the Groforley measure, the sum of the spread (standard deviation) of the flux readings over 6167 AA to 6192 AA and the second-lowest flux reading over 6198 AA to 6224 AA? 4.10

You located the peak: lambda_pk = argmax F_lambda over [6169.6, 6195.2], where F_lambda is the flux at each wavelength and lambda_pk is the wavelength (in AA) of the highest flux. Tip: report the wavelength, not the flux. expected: 6176.73 AA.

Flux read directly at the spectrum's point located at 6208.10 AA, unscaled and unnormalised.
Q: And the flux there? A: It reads 4.148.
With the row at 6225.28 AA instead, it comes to 3.947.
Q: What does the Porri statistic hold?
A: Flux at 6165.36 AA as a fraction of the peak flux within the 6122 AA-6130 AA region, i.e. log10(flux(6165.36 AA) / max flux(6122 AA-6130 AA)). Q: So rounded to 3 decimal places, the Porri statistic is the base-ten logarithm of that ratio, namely -0.043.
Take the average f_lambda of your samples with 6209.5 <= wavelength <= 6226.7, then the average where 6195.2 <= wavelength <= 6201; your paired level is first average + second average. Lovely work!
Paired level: 8.05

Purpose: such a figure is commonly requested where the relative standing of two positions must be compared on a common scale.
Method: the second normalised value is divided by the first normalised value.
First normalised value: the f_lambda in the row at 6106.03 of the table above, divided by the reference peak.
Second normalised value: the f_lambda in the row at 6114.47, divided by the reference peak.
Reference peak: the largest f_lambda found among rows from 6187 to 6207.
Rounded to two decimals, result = 1.04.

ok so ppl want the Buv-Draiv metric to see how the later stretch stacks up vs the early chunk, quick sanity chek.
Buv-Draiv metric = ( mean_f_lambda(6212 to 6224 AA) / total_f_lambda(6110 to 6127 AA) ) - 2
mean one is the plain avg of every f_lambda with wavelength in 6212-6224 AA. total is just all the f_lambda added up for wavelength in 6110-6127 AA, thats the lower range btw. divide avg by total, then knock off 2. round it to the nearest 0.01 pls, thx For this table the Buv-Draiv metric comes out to -1.85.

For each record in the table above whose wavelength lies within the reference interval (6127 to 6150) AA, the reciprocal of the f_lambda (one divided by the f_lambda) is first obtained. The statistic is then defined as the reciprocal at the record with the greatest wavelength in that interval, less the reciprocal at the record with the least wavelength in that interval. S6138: 0.011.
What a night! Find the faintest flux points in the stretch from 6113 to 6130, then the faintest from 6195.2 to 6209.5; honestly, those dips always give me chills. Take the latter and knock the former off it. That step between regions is -0.26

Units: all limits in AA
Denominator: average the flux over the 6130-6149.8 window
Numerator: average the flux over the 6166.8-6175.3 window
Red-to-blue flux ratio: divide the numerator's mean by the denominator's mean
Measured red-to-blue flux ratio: 0.94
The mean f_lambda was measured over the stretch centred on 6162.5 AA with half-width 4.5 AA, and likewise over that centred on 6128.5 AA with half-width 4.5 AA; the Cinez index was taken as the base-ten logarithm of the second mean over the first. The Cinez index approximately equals 0.035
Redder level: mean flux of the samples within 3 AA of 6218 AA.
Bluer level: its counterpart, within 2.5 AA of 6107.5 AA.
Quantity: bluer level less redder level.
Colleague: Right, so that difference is 0.37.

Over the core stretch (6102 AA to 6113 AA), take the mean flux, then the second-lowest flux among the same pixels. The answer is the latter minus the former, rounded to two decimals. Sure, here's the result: -0.07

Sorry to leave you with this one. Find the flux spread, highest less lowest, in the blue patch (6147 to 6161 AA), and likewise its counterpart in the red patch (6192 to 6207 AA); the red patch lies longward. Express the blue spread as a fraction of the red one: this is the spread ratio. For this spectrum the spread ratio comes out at 1.47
